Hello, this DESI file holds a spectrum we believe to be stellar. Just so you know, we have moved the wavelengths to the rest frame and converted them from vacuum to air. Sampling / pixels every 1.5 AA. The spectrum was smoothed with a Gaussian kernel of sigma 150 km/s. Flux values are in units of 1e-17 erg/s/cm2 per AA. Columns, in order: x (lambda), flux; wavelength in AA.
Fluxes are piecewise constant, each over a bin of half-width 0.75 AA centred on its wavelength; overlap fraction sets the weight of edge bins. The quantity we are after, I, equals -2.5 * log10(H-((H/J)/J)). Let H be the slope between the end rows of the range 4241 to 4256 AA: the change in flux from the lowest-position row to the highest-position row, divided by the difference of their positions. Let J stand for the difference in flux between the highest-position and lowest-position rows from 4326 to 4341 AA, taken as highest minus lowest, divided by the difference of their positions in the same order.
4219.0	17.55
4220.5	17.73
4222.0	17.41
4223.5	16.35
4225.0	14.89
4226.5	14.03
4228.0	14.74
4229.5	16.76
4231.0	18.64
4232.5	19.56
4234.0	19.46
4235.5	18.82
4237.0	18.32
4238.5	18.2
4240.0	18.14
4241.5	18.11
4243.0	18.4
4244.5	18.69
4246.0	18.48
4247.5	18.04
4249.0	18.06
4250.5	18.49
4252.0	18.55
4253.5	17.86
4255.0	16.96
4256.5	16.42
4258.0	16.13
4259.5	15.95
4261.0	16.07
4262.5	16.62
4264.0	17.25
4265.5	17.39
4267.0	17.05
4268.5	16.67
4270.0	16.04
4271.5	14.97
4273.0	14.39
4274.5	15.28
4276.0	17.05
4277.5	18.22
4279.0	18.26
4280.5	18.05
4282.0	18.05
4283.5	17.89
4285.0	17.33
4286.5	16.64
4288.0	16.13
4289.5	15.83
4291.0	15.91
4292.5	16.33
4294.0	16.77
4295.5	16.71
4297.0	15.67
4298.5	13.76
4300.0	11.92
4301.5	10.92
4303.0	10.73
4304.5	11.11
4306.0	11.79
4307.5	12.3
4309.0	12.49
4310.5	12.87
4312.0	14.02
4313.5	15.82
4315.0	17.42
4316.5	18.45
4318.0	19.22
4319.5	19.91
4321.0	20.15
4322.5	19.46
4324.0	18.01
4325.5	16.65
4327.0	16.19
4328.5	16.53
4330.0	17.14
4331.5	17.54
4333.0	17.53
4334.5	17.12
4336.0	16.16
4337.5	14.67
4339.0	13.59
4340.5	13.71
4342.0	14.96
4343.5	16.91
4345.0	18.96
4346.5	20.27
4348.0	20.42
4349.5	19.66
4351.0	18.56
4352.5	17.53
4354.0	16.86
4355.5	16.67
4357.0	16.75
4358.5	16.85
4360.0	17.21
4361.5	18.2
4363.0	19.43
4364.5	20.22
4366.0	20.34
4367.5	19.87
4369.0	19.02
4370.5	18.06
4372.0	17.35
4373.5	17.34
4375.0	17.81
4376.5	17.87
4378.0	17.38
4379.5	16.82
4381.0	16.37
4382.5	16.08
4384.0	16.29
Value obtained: -1.0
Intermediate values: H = -0.09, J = -0.2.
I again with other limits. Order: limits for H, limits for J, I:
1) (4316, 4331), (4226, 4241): 0.1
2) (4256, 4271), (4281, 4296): -1.1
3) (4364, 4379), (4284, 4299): -1.1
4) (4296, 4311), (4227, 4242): -1.2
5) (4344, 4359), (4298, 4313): -6.6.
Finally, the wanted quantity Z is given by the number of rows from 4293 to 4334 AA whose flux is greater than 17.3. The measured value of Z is 9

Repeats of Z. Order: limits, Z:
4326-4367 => 12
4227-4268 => 17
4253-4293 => 8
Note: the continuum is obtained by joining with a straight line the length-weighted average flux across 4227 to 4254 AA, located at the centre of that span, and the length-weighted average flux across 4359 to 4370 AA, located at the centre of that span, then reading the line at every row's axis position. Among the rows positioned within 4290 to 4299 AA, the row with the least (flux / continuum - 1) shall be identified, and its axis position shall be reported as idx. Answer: 4298.5 AA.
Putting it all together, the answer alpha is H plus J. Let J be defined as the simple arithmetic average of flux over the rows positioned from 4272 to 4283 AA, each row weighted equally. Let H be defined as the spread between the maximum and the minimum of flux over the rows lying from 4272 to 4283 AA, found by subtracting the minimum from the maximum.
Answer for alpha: 20.9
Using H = 3.9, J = 17.0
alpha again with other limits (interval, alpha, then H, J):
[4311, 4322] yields 24.0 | 6.1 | 17.9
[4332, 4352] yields 23.9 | 6.8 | 17.1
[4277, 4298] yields 19.6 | 2.6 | 17.0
